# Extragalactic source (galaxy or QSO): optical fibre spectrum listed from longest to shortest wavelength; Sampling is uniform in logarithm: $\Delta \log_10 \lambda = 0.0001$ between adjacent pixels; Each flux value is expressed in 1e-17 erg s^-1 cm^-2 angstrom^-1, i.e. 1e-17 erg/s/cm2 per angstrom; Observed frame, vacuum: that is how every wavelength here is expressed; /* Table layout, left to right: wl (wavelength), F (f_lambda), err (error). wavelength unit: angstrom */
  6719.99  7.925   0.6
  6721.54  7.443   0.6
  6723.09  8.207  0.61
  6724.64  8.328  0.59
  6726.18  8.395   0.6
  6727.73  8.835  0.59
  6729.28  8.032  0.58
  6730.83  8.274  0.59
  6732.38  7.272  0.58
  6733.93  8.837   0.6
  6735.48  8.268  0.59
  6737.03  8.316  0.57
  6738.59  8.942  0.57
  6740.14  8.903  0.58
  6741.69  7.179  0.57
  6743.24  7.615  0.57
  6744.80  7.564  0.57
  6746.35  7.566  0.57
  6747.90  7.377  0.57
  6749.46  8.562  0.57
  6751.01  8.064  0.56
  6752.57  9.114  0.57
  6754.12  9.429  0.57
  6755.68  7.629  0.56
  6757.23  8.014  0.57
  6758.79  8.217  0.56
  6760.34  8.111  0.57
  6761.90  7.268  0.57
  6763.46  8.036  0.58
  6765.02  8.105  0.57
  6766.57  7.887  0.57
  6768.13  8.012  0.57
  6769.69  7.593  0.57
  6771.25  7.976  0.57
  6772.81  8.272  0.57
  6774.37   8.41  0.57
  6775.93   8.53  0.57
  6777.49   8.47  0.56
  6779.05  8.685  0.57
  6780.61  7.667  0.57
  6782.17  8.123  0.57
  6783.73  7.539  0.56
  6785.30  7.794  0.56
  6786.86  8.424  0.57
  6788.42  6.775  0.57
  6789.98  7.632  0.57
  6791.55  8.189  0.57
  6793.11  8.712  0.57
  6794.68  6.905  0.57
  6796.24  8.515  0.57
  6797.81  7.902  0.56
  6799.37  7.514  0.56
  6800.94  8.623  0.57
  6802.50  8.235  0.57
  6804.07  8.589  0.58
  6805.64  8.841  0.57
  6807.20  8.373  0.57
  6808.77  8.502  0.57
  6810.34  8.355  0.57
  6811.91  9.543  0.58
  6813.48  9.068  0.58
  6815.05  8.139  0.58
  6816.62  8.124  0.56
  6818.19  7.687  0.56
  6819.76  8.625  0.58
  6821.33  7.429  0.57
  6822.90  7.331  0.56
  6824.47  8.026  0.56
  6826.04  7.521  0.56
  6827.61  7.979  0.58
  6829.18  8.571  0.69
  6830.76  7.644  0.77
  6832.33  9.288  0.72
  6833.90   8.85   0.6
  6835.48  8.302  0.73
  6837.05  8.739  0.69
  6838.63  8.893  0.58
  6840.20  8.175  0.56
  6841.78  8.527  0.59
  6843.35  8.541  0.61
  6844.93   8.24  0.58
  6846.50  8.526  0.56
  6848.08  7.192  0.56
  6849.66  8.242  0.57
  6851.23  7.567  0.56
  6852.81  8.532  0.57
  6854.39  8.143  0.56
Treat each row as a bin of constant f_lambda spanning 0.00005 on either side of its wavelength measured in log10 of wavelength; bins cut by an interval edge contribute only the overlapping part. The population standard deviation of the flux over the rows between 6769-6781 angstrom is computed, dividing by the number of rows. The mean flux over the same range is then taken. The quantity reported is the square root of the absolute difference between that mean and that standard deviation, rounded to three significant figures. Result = 2.80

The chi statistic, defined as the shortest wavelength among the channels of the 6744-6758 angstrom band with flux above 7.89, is 6749.46 angstrom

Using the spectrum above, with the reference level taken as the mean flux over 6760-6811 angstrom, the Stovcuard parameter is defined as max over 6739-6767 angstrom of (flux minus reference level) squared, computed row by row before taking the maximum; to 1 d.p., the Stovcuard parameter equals 1.8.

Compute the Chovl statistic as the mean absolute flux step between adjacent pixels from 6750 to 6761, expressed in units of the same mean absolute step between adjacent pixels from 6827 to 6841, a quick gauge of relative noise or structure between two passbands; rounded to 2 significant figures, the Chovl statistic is 0.94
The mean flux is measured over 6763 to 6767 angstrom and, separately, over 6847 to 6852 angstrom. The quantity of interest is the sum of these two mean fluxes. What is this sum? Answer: 15.7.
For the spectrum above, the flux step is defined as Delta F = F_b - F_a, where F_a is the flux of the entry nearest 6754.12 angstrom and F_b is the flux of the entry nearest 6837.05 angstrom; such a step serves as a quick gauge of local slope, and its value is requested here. -0.7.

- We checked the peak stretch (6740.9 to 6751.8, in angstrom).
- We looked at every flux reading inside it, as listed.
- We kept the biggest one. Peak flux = 8.562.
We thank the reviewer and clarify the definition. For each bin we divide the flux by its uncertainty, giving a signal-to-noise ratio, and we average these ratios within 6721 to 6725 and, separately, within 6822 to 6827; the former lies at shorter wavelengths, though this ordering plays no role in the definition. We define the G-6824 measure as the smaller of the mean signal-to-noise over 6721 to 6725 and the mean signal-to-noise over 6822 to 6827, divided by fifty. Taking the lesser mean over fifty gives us 0.266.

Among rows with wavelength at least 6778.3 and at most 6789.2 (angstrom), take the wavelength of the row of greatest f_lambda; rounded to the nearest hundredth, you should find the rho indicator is 6779.05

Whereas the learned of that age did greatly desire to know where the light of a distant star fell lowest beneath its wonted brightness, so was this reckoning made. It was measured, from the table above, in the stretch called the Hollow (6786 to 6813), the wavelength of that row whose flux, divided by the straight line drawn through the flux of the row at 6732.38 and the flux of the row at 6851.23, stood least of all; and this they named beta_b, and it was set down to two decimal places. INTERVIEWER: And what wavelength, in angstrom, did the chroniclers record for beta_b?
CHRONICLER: 6788.42 angstrom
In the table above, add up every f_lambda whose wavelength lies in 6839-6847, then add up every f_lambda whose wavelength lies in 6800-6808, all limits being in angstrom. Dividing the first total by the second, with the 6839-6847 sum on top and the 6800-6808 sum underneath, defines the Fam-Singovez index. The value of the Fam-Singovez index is 0.98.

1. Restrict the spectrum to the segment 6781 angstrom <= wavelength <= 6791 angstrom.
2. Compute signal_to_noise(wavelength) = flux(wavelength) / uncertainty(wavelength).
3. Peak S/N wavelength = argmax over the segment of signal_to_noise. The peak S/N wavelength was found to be 6786.86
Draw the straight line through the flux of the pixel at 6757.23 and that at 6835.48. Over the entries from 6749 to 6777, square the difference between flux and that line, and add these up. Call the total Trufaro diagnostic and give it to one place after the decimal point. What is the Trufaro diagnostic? 5.0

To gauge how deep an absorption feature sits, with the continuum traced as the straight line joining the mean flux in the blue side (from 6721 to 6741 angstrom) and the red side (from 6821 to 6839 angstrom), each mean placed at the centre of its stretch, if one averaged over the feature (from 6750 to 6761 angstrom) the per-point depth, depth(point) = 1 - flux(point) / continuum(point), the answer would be -0.010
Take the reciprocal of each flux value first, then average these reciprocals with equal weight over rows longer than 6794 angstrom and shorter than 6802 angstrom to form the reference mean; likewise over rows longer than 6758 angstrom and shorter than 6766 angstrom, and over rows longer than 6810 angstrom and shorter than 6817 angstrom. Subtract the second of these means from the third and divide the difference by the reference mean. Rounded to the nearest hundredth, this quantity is -0.08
